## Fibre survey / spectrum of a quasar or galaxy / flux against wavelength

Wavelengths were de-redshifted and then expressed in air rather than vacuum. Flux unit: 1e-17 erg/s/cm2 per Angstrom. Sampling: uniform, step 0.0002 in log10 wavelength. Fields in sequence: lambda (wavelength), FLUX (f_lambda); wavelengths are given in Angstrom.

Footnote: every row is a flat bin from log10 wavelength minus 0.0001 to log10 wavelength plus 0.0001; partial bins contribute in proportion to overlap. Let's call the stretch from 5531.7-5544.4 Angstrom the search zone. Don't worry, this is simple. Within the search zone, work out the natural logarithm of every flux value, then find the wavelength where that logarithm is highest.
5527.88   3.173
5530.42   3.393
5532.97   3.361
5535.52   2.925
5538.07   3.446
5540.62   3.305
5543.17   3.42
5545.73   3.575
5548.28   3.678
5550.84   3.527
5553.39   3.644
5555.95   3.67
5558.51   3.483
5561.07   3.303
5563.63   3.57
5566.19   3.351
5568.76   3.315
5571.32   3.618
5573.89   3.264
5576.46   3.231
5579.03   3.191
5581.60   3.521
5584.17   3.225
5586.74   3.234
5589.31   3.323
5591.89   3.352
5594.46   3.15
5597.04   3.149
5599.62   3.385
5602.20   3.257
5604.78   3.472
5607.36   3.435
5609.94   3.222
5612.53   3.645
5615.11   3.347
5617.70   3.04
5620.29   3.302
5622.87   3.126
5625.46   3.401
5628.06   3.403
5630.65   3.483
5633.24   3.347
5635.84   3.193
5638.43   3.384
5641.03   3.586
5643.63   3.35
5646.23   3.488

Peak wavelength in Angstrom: 5538.07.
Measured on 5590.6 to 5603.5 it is 5599.62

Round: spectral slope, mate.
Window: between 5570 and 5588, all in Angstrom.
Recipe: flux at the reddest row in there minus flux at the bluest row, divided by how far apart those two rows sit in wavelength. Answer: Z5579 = -0.02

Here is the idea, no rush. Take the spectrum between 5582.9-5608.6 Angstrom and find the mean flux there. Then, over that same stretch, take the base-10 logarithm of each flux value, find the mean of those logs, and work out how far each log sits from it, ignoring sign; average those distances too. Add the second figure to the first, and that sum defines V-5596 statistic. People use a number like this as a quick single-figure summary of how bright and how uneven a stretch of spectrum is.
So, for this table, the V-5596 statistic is 3.31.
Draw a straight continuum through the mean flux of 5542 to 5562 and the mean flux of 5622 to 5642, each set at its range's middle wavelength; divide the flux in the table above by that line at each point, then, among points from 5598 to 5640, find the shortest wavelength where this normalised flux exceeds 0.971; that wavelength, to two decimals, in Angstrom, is 5599.62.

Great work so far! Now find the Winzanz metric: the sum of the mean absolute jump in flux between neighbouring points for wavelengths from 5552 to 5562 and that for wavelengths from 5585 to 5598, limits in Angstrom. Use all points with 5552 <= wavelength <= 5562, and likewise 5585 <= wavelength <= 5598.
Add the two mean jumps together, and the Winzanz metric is 0.211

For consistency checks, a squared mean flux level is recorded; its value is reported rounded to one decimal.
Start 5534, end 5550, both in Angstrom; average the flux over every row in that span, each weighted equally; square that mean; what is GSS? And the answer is 11.5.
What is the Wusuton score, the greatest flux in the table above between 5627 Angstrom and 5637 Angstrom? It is 3.483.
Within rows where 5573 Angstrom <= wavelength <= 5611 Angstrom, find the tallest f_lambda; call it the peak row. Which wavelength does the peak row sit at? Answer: 5581.60 Angstrom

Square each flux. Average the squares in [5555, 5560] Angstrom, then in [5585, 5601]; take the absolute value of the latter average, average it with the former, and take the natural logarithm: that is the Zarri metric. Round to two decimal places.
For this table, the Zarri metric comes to 2.46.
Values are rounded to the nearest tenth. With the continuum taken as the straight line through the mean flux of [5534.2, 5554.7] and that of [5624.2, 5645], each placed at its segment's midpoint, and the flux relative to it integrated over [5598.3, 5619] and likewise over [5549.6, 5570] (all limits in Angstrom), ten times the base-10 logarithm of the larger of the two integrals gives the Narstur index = 13.2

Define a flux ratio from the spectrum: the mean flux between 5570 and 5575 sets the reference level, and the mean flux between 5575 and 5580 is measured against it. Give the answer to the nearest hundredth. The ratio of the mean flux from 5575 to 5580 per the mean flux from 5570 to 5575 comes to 0.93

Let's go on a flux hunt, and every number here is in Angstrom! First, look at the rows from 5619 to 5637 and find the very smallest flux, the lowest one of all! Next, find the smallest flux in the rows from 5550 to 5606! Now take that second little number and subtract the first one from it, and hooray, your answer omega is 0.02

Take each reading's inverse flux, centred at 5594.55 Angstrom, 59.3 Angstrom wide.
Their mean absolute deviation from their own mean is 0.0105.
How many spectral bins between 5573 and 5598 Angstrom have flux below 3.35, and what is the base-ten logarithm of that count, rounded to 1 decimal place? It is 0.9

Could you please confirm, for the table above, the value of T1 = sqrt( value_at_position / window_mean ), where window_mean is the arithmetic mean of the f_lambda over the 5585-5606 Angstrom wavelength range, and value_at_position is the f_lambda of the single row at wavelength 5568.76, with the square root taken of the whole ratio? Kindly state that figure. 1.00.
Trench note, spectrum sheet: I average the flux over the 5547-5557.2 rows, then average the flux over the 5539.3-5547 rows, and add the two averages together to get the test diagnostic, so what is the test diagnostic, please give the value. 7.06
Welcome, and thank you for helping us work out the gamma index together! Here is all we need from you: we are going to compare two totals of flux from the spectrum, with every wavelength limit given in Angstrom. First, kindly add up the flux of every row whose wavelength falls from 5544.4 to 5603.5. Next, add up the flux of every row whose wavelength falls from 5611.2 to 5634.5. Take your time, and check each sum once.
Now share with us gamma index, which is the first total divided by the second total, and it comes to 2.59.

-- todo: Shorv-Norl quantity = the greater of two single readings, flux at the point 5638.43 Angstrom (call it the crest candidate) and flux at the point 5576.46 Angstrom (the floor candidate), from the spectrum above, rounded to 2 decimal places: 3.38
